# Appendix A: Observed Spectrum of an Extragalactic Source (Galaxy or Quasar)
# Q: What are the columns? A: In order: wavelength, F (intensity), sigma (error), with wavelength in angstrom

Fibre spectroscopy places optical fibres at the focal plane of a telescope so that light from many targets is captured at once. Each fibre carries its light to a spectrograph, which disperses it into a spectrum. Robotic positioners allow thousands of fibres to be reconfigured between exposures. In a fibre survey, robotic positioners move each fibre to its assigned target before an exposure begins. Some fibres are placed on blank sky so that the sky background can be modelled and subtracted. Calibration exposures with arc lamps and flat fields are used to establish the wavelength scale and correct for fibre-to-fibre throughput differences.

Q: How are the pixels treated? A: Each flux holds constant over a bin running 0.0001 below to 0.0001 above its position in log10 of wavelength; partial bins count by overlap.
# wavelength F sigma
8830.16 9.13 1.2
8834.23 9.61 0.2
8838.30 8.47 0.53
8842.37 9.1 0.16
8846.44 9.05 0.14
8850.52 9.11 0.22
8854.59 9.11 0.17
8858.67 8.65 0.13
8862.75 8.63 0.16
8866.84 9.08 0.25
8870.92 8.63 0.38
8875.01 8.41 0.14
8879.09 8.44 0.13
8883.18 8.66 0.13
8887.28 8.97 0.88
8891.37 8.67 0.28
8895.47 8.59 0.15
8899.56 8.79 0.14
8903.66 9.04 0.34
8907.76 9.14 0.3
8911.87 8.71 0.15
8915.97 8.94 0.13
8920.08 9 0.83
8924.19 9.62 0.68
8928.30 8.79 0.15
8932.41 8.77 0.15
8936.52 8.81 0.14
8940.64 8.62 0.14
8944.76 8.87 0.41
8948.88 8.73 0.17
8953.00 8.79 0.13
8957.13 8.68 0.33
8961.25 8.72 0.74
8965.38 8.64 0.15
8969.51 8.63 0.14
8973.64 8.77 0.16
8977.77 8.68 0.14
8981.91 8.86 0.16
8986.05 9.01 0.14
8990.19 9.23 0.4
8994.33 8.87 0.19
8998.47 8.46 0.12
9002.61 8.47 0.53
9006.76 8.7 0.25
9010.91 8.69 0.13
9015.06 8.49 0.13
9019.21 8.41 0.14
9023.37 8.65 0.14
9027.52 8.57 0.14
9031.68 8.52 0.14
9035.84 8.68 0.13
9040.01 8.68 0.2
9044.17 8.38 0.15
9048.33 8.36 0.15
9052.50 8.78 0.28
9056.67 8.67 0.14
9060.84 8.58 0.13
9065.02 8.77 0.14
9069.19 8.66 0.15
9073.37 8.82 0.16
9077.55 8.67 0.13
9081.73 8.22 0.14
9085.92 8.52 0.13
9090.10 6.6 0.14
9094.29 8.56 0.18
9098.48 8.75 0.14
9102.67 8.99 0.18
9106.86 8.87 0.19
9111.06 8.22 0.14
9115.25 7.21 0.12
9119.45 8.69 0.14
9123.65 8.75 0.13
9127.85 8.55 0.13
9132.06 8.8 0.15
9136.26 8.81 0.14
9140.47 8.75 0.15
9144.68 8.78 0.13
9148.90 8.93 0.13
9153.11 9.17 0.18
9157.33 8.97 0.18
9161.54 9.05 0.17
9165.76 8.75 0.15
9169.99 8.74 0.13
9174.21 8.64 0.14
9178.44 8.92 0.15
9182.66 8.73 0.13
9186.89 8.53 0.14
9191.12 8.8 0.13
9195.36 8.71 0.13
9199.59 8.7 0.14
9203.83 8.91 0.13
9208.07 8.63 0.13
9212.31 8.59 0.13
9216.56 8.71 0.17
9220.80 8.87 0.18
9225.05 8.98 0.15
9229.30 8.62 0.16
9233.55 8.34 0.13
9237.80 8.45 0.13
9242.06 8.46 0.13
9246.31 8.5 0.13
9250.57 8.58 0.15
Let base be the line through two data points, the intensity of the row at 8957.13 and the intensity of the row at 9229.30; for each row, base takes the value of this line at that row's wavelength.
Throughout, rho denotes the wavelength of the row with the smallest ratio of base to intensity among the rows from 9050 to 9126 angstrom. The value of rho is 9102.67 angstrom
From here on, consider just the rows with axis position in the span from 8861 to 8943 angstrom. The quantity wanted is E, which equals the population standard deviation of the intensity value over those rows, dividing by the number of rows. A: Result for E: 0.27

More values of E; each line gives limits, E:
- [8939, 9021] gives 0.19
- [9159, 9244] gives 0.18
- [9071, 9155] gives 0.59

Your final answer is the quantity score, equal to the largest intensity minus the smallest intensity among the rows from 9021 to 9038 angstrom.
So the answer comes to 0.16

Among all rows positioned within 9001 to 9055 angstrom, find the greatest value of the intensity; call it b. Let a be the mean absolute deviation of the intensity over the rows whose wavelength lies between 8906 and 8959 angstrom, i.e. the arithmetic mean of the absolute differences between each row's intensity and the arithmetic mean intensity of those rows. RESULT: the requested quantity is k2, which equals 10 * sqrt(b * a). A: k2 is 12.6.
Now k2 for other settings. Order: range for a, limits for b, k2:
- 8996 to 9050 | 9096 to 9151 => 9.9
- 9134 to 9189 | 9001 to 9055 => 11.0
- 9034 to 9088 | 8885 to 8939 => 11.8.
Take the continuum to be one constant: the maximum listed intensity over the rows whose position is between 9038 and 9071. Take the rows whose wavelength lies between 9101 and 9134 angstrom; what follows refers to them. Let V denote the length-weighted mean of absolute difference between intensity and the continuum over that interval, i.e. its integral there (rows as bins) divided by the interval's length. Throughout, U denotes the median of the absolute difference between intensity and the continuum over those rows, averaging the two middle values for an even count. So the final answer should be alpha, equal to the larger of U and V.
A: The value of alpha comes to 0.35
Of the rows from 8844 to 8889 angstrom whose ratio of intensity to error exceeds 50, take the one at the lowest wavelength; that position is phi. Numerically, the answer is 8846.44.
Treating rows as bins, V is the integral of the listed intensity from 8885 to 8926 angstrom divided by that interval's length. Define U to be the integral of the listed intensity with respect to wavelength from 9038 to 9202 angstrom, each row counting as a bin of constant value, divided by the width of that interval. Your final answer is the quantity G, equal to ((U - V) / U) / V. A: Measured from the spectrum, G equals -0.0042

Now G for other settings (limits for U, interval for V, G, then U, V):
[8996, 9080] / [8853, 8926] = -0.0031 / 8.60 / 8.83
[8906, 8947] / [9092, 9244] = 0.0030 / 8.92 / 8.69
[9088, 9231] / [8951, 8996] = -0.0020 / 8.66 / 8.81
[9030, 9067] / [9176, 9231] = -0.0019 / 8.60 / 8.75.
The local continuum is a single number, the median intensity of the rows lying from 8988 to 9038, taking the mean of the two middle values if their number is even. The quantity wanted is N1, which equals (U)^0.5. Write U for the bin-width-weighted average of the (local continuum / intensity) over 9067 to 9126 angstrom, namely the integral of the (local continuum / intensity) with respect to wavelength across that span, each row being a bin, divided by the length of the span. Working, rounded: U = 1.03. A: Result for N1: 1.02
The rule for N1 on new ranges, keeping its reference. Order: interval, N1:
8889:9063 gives 0.99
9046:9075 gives 1.00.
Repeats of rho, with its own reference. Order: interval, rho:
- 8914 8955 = 8924.19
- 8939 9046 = 8990.19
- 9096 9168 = 9153.11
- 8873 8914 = 8907.76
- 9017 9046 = 9040.01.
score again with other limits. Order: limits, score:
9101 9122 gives 1.78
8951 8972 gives 0.16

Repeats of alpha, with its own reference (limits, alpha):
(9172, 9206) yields 0.11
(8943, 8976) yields 0.08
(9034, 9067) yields 0.17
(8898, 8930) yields 0.25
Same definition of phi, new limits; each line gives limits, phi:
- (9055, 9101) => 9056.67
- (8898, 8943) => 8899.56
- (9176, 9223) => 9178.44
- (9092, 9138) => 9098.48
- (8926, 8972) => 8928.30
